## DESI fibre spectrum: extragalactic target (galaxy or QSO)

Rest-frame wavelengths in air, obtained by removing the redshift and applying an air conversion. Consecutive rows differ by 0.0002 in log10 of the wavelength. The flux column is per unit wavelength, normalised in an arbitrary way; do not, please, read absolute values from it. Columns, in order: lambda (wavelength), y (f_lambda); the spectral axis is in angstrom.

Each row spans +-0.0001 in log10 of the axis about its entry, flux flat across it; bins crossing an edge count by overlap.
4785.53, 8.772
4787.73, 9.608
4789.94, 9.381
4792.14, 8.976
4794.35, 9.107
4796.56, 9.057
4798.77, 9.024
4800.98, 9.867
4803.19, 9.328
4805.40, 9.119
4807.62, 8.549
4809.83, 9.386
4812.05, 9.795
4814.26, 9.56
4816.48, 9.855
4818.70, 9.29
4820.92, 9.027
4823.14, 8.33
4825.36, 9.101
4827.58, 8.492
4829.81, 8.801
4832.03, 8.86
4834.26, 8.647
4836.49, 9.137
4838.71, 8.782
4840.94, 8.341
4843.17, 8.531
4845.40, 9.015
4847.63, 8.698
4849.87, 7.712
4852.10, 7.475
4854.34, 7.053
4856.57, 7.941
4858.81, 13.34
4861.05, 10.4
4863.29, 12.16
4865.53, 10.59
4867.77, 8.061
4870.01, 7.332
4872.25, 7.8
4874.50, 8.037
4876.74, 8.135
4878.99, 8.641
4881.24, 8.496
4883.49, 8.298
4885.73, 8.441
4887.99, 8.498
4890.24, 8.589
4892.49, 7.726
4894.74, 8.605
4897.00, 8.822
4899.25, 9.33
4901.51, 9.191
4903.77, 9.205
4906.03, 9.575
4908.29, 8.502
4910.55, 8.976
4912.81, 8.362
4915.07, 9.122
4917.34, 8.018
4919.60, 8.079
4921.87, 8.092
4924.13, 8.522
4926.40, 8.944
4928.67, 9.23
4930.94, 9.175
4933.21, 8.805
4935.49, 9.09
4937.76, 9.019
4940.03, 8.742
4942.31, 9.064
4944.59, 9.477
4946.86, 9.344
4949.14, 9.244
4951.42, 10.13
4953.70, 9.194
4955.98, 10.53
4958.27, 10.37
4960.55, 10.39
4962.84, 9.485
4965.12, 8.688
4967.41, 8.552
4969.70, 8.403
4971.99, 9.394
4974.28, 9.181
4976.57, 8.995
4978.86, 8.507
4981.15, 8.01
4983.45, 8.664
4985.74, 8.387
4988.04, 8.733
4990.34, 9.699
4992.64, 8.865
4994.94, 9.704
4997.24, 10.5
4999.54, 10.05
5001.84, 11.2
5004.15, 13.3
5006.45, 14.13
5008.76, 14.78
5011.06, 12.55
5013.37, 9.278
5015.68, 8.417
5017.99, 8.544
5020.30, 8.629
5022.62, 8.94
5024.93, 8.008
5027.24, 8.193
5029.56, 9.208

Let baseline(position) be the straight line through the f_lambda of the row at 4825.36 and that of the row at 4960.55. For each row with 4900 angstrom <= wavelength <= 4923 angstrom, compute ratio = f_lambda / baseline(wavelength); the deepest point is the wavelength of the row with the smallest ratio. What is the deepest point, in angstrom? 4917.34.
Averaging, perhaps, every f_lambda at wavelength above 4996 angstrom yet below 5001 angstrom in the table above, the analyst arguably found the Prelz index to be 10.3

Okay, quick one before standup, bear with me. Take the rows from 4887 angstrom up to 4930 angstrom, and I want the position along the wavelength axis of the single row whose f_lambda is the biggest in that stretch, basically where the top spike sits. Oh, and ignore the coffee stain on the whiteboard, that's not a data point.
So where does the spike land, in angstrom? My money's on 4906.03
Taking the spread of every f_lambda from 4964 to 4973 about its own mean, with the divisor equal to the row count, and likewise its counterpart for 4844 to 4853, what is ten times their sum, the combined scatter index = 10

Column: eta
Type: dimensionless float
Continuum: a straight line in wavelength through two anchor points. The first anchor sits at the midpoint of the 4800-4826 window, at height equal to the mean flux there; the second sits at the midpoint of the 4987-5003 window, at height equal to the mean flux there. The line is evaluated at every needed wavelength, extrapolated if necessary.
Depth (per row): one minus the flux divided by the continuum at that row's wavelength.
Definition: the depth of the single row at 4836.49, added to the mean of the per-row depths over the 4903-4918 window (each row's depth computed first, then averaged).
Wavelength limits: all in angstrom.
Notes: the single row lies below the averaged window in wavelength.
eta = 0.10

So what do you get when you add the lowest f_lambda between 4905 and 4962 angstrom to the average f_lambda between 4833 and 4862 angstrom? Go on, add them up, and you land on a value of 16.9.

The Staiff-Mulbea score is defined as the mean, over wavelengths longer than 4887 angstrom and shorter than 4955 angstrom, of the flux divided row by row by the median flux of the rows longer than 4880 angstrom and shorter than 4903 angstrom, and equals 1.04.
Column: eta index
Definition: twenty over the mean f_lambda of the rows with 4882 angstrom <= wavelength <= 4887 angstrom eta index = 2.39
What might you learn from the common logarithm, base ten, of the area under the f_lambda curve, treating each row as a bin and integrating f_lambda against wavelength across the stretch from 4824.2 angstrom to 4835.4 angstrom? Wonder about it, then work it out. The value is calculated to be 2.0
